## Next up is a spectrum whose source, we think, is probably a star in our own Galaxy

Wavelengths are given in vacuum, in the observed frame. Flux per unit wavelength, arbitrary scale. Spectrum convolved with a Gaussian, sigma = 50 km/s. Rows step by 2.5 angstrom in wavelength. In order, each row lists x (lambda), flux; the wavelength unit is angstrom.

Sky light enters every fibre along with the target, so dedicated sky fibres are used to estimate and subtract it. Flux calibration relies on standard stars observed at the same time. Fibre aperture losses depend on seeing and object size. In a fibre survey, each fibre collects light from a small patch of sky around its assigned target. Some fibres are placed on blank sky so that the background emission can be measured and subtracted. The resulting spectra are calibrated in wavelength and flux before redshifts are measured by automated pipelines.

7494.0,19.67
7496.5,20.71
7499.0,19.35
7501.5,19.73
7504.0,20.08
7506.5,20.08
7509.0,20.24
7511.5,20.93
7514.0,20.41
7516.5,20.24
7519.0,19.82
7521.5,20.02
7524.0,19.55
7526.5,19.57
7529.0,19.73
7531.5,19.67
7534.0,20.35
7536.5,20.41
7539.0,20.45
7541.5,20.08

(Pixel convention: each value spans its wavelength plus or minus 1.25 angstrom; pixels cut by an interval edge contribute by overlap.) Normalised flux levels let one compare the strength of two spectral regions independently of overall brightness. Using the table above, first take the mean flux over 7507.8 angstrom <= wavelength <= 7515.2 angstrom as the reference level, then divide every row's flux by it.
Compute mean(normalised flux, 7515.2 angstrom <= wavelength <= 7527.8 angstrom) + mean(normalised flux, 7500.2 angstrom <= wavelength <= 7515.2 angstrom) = 1.95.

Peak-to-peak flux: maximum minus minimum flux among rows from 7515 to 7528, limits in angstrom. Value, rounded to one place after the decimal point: 0.7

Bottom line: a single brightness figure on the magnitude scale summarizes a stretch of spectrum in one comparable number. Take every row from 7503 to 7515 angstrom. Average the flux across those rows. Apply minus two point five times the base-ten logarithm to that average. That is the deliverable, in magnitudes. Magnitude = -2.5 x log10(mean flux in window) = -3.27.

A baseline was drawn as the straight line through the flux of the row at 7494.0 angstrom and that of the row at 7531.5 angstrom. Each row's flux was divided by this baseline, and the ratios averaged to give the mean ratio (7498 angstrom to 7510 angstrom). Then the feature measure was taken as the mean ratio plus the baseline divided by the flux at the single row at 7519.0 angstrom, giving 2.00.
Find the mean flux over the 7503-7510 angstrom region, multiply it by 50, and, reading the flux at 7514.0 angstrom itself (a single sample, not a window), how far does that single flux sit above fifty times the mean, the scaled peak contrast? -986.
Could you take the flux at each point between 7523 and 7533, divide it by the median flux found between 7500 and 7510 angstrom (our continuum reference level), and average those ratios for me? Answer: 0.98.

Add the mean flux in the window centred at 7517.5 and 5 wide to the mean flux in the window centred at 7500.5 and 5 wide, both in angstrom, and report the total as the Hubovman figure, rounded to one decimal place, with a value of 39.6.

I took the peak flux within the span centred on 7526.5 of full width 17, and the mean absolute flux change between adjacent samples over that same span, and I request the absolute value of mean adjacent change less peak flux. 20.1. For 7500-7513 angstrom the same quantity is 20.6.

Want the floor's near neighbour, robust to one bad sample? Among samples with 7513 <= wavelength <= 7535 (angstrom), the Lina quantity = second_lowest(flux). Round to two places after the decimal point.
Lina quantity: 19.57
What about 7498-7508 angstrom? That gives 19.73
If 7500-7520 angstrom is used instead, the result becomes 19.82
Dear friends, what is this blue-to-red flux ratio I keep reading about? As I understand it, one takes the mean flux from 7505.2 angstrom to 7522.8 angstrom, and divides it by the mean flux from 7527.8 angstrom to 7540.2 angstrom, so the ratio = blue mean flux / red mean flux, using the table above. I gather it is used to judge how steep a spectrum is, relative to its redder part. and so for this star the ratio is 1.01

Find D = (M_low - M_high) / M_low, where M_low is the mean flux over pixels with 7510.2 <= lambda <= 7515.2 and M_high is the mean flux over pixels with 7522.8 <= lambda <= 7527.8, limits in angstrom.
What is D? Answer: 0.054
